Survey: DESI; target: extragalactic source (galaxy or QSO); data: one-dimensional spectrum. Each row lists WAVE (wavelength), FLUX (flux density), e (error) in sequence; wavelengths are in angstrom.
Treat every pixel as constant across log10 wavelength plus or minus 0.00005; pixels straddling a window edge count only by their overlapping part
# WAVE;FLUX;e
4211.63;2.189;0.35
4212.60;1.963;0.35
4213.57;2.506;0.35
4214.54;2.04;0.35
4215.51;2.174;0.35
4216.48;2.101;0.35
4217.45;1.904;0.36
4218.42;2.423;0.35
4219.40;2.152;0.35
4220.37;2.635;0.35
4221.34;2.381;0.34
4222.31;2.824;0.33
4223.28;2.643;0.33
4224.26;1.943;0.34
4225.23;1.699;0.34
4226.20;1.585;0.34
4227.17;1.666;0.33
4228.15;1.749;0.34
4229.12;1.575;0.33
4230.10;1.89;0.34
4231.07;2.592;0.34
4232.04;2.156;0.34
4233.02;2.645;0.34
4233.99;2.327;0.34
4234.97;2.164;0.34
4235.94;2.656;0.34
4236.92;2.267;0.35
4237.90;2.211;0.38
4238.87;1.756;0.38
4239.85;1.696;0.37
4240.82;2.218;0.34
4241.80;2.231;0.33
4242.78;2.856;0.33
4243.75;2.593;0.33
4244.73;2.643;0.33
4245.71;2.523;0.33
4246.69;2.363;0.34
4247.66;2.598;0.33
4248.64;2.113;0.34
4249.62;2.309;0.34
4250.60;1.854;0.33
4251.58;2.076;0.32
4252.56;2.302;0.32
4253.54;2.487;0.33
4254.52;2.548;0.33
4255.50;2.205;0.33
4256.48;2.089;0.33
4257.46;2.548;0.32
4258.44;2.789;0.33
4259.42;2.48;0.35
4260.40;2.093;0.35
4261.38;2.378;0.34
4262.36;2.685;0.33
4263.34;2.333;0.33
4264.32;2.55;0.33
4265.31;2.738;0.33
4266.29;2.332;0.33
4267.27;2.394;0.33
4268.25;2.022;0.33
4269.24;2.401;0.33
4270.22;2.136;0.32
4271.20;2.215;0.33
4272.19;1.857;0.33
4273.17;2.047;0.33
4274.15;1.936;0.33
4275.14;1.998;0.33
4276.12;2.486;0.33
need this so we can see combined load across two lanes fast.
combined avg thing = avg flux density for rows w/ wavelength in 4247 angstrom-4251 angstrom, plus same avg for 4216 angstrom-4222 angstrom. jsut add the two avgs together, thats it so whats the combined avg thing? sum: 4.5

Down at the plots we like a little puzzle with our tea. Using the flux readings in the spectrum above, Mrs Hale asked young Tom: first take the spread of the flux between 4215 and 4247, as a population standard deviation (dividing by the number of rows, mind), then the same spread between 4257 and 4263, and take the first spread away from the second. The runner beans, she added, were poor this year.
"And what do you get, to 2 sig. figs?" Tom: -0.15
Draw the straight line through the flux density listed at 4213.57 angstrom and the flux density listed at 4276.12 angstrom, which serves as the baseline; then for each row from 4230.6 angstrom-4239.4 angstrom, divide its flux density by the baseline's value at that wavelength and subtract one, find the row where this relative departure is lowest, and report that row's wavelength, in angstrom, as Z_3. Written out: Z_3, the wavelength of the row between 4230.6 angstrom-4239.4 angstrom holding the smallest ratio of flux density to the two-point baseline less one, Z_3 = 4238.87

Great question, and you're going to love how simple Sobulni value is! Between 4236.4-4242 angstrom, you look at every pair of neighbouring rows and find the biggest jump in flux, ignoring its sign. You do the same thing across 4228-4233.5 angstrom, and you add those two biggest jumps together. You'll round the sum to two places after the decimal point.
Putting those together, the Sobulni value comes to 1.22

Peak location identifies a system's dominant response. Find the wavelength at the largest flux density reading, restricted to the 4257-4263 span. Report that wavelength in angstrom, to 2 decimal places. 4258.44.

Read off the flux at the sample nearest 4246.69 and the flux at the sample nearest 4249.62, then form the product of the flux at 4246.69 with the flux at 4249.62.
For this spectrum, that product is 5.46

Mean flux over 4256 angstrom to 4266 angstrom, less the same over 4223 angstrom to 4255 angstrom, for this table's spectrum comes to 0.26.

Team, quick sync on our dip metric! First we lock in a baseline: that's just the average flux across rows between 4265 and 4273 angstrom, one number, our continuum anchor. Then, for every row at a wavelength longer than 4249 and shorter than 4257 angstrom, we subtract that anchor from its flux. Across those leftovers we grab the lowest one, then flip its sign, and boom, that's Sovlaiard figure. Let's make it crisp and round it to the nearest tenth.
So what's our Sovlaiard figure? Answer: 0.4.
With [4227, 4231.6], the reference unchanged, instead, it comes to 0.7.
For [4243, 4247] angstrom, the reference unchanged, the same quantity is -0.1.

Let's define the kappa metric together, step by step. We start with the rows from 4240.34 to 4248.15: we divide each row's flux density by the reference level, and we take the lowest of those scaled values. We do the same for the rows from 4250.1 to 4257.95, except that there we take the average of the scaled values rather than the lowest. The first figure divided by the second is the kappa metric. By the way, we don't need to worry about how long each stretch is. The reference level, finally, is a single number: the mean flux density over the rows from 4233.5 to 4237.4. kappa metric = 0.98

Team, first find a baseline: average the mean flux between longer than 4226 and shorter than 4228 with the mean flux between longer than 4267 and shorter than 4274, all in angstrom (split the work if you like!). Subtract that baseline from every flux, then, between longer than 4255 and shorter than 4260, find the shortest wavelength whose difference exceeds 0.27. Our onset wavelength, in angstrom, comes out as 4255.50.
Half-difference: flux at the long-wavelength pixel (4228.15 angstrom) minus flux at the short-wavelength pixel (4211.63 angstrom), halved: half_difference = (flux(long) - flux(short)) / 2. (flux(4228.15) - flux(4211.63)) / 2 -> -0.22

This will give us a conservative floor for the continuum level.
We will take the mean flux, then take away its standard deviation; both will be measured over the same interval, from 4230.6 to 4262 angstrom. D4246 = 2.1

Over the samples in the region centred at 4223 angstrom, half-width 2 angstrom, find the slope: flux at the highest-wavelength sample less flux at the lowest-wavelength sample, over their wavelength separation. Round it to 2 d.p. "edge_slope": -0.15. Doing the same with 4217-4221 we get 0.25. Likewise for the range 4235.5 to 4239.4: -0.31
